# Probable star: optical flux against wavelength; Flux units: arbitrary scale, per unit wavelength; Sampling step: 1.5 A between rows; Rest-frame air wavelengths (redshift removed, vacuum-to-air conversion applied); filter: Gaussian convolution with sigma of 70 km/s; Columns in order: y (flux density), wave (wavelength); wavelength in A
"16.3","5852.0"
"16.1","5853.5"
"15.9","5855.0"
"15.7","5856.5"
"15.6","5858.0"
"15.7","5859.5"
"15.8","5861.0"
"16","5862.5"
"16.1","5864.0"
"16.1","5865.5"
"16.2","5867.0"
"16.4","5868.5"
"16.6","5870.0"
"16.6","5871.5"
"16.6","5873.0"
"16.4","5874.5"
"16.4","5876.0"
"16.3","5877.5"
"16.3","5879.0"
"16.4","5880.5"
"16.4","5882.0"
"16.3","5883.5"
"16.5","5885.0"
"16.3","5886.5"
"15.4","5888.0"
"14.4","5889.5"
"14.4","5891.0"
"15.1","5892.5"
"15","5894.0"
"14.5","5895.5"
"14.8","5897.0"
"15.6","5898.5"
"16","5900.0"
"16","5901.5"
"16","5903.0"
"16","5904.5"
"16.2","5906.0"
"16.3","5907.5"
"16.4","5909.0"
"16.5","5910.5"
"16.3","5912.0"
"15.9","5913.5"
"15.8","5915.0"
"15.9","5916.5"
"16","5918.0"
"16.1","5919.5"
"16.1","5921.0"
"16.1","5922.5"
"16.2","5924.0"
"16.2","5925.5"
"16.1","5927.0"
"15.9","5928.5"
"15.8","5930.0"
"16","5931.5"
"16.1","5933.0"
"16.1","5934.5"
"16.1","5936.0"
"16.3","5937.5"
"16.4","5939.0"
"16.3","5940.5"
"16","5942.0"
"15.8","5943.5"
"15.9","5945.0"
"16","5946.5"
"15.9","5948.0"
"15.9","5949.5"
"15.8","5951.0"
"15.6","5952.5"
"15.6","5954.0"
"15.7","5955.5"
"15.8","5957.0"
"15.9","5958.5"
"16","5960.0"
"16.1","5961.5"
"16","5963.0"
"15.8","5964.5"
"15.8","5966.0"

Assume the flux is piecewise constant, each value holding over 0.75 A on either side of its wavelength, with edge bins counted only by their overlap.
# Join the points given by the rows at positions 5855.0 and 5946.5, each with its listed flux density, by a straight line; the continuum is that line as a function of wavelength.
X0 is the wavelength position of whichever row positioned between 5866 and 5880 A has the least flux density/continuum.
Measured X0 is 5867.0 A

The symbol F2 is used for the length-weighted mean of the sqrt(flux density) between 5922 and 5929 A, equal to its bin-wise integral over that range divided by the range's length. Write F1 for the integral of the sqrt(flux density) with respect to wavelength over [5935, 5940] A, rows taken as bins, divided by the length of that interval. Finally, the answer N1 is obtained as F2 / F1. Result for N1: 0.995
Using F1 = 4.03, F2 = 4.01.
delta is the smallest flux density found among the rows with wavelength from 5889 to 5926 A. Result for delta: 14.4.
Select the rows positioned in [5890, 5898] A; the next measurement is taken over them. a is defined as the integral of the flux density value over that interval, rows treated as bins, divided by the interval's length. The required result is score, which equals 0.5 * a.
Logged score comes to 7.4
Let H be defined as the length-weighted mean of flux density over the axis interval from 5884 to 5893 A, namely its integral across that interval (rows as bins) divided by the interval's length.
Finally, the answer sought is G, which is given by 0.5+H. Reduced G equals 15.88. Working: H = 15.4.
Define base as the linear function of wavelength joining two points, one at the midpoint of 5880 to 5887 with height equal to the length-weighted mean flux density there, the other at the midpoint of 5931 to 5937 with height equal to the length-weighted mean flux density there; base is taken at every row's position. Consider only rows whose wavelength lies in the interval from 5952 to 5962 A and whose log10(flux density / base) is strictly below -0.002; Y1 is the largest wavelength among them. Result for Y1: 5957.0 A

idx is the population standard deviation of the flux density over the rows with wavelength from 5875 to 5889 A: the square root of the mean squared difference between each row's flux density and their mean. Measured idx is 0.31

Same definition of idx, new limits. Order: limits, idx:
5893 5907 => 0.60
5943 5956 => 0.13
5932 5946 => 0.19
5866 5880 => 0.14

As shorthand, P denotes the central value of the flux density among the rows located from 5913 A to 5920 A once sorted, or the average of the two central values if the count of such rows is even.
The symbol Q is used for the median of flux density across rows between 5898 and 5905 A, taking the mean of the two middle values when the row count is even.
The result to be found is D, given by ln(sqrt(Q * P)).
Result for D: 2.77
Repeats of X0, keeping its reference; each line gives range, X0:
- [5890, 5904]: 5891.0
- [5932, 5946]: 5943.5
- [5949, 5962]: 5954.0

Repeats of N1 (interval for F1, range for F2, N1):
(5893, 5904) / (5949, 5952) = 1.013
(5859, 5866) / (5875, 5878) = 1.013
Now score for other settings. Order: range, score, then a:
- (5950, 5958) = 7.9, 15.7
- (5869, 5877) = 8.3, 16.5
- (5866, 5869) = 8.1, 16.3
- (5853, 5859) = 7.9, 15.8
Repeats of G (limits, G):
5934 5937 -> 16.62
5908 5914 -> 16.79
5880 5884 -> 16.87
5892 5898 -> 15.37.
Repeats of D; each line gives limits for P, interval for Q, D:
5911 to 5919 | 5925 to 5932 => 2.77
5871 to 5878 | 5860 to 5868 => 2.79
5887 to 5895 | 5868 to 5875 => 2.76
